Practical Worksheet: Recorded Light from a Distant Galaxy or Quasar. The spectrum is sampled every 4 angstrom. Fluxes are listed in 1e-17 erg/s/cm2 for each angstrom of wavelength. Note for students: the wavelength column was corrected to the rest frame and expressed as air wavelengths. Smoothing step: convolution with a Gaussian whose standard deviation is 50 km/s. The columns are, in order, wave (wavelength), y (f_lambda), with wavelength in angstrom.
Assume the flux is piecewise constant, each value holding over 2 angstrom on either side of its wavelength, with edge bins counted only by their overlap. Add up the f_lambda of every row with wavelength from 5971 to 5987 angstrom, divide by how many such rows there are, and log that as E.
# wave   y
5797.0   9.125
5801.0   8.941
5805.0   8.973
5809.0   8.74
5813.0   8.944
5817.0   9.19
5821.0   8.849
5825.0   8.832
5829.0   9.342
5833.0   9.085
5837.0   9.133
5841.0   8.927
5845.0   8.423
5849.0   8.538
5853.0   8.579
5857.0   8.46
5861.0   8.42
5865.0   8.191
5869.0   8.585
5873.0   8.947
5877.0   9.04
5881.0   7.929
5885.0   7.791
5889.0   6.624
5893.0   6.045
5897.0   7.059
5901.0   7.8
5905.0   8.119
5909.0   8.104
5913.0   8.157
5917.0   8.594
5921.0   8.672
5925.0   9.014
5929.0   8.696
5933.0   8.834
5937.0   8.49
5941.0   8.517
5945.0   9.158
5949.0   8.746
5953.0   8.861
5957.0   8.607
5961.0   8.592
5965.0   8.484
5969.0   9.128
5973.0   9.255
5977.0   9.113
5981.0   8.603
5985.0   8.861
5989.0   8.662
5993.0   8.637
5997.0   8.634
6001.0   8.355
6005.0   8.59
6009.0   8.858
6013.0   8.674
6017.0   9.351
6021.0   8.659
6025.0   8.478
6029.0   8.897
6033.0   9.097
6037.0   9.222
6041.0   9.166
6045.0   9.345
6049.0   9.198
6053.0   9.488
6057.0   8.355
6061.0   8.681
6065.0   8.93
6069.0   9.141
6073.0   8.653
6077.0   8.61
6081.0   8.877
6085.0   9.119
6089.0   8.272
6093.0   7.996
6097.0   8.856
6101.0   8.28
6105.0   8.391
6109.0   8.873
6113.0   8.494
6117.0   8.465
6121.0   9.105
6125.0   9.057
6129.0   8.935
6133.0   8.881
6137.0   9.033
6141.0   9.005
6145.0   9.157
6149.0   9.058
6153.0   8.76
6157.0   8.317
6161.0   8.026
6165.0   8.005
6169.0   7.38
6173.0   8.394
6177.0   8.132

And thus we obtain 8.96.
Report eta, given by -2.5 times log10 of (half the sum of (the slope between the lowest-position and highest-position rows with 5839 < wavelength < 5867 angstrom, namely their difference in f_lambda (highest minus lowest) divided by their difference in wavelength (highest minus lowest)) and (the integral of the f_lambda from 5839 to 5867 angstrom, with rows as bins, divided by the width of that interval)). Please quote -1.57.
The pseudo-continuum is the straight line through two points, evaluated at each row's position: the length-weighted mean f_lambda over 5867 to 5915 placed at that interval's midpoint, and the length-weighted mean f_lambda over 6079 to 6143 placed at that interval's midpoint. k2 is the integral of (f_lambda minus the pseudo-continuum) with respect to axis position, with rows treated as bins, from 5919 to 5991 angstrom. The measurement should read 50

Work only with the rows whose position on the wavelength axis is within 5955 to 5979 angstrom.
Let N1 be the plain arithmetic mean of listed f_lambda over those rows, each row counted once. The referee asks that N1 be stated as 8.9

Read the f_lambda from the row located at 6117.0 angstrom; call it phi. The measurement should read 8.465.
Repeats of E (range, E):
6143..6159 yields 8.82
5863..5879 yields 8.69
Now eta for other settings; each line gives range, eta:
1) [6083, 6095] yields -1.55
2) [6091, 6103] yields -1.56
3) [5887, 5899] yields -1.30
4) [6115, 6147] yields -1.63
